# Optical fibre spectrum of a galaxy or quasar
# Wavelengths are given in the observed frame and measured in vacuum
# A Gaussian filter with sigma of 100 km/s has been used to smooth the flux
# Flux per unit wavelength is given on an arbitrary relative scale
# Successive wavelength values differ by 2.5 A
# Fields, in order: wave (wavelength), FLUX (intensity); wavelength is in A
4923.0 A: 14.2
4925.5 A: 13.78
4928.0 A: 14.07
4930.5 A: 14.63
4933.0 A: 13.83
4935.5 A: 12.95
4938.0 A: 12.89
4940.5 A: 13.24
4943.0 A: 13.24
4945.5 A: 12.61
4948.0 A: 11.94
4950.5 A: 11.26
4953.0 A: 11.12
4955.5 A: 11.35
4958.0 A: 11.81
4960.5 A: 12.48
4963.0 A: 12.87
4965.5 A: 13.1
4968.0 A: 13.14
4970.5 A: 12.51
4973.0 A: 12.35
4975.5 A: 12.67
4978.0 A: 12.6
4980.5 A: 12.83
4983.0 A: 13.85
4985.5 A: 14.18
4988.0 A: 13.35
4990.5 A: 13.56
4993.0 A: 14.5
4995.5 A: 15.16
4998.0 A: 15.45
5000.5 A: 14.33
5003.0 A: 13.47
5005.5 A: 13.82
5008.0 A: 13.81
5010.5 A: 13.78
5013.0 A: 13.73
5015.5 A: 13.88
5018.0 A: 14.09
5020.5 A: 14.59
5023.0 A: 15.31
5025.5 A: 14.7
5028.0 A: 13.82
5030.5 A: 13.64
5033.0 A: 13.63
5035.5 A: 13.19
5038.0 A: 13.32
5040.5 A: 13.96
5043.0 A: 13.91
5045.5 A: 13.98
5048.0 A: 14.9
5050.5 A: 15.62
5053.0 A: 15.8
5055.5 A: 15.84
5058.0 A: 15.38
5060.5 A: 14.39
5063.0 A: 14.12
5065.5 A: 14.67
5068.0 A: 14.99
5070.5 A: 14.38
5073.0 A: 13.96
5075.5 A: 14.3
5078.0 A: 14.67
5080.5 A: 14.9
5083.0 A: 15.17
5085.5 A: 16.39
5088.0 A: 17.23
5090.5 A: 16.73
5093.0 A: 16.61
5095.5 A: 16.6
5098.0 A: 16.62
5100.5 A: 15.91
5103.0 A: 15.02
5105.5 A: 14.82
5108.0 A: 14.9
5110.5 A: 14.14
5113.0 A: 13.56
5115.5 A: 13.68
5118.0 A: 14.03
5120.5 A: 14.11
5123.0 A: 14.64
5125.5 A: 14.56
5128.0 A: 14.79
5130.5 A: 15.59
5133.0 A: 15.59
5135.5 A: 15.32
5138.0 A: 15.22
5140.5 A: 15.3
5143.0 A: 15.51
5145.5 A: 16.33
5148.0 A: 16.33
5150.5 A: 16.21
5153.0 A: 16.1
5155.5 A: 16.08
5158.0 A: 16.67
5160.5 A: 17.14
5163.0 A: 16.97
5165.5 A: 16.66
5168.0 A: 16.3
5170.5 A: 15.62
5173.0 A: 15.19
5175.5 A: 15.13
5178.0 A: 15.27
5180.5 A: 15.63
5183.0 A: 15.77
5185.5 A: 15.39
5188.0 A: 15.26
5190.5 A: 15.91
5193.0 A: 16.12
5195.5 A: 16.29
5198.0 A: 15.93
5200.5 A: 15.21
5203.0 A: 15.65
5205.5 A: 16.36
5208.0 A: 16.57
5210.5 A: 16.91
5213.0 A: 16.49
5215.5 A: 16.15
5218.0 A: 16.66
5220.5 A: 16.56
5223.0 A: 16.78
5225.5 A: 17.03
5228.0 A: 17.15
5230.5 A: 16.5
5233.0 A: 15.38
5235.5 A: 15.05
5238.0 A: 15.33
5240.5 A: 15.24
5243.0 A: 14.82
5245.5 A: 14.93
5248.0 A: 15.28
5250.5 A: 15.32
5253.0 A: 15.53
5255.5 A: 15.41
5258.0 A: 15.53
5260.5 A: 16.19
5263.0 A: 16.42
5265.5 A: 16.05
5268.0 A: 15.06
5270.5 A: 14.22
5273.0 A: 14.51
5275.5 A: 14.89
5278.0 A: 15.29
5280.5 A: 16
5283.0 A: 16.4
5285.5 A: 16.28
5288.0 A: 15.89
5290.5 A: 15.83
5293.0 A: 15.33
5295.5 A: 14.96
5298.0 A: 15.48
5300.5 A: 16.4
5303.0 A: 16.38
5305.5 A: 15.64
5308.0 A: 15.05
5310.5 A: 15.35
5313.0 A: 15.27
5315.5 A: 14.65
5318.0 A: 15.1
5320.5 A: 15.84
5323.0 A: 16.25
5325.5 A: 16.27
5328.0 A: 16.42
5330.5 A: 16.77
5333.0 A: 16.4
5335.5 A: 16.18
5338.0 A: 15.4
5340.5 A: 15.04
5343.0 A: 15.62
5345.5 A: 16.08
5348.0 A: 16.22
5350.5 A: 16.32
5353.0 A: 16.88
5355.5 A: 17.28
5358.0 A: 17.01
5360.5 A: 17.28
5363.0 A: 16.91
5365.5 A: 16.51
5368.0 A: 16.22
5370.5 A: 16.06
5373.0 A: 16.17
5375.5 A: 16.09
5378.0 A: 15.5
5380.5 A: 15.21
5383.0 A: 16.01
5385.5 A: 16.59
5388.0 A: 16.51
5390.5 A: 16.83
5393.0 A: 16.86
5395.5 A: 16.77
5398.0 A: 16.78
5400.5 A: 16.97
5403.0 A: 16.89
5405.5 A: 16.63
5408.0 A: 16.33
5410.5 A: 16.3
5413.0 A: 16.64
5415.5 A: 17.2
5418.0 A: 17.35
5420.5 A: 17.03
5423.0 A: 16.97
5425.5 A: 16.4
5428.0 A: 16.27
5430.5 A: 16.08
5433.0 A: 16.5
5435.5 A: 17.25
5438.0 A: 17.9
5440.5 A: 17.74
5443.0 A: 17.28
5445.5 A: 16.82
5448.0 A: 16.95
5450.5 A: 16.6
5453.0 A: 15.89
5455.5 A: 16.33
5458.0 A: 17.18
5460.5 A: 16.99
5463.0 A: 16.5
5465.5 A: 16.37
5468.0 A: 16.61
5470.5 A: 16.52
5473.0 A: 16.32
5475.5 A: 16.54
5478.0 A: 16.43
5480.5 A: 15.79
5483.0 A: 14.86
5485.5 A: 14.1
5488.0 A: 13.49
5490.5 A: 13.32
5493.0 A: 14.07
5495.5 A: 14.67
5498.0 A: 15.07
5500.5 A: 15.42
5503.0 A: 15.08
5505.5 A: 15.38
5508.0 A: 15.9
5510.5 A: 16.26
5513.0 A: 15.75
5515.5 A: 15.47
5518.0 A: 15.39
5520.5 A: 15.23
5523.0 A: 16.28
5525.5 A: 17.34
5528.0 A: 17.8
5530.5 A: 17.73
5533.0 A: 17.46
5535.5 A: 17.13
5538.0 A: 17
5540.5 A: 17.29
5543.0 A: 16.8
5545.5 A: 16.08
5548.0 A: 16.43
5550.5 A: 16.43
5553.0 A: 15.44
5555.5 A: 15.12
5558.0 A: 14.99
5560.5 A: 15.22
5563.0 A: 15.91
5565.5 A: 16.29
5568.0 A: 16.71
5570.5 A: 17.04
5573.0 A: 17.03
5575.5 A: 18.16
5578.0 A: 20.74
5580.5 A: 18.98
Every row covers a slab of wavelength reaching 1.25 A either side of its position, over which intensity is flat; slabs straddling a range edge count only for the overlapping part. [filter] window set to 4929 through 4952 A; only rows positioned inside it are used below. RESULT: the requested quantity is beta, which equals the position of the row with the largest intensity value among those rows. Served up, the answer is 4930.5 A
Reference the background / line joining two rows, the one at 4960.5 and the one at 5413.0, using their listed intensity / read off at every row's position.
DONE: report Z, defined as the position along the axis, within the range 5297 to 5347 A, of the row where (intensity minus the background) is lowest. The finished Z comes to 5315.5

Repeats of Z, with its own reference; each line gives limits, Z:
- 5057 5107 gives 5073.0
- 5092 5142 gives 5113.0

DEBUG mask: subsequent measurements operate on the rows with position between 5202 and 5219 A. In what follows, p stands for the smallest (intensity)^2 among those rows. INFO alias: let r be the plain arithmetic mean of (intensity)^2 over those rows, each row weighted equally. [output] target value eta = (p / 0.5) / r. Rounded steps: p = 245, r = 269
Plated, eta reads 1.82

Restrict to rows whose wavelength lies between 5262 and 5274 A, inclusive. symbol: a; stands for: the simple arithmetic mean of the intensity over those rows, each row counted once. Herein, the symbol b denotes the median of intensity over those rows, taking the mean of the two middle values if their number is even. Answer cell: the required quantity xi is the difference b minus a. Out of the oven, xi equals -0.19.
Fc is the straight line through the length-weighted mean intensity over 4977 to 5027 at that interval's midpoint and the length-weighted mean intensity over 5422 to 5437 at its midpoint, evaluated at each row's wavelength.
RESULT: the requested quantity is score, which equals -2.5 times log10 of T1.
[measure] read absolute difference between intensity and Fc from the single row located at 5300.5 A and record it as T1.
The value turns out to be 0.6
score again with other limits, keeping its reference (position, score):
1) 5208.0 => -0.3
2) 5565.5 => -0.1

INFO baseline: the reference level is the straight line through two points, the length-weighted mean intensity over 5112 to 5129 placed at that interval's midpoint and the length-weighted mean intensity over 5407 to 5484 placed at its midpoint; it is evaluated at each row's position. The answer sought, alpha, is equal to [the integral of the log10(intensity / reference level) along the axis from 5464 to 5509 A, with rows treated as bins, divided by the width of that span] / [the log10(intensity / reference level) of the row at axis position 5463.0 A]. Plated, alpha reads 6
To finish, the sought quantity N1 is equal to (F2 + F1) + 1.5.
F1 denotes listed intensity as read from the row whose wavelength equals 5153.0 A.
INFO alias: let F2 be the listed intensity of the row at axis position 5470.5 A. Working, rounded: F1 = 16.1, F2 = 16.52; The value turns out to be 34.1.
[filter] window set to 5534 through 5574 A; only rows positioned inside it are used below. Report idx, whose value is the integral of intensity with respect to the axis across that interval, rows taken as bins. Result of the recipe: 652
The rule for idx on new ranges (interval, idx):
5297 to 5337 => 634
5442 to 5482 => 662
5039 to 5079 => 587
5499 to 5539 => 651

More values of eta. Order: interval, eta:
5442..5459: 1.80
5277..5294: 1.86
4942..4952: 1.68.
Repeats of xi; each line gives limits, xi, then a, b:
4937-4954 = 0.28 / 12.3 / 12.6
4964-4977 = -0.08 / 12.8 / 12.7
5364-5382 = 0.12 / 16.0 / 16.1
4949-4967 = -0.19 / 12.0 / 11.8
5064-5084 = 0.04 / 14.6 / 14.7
